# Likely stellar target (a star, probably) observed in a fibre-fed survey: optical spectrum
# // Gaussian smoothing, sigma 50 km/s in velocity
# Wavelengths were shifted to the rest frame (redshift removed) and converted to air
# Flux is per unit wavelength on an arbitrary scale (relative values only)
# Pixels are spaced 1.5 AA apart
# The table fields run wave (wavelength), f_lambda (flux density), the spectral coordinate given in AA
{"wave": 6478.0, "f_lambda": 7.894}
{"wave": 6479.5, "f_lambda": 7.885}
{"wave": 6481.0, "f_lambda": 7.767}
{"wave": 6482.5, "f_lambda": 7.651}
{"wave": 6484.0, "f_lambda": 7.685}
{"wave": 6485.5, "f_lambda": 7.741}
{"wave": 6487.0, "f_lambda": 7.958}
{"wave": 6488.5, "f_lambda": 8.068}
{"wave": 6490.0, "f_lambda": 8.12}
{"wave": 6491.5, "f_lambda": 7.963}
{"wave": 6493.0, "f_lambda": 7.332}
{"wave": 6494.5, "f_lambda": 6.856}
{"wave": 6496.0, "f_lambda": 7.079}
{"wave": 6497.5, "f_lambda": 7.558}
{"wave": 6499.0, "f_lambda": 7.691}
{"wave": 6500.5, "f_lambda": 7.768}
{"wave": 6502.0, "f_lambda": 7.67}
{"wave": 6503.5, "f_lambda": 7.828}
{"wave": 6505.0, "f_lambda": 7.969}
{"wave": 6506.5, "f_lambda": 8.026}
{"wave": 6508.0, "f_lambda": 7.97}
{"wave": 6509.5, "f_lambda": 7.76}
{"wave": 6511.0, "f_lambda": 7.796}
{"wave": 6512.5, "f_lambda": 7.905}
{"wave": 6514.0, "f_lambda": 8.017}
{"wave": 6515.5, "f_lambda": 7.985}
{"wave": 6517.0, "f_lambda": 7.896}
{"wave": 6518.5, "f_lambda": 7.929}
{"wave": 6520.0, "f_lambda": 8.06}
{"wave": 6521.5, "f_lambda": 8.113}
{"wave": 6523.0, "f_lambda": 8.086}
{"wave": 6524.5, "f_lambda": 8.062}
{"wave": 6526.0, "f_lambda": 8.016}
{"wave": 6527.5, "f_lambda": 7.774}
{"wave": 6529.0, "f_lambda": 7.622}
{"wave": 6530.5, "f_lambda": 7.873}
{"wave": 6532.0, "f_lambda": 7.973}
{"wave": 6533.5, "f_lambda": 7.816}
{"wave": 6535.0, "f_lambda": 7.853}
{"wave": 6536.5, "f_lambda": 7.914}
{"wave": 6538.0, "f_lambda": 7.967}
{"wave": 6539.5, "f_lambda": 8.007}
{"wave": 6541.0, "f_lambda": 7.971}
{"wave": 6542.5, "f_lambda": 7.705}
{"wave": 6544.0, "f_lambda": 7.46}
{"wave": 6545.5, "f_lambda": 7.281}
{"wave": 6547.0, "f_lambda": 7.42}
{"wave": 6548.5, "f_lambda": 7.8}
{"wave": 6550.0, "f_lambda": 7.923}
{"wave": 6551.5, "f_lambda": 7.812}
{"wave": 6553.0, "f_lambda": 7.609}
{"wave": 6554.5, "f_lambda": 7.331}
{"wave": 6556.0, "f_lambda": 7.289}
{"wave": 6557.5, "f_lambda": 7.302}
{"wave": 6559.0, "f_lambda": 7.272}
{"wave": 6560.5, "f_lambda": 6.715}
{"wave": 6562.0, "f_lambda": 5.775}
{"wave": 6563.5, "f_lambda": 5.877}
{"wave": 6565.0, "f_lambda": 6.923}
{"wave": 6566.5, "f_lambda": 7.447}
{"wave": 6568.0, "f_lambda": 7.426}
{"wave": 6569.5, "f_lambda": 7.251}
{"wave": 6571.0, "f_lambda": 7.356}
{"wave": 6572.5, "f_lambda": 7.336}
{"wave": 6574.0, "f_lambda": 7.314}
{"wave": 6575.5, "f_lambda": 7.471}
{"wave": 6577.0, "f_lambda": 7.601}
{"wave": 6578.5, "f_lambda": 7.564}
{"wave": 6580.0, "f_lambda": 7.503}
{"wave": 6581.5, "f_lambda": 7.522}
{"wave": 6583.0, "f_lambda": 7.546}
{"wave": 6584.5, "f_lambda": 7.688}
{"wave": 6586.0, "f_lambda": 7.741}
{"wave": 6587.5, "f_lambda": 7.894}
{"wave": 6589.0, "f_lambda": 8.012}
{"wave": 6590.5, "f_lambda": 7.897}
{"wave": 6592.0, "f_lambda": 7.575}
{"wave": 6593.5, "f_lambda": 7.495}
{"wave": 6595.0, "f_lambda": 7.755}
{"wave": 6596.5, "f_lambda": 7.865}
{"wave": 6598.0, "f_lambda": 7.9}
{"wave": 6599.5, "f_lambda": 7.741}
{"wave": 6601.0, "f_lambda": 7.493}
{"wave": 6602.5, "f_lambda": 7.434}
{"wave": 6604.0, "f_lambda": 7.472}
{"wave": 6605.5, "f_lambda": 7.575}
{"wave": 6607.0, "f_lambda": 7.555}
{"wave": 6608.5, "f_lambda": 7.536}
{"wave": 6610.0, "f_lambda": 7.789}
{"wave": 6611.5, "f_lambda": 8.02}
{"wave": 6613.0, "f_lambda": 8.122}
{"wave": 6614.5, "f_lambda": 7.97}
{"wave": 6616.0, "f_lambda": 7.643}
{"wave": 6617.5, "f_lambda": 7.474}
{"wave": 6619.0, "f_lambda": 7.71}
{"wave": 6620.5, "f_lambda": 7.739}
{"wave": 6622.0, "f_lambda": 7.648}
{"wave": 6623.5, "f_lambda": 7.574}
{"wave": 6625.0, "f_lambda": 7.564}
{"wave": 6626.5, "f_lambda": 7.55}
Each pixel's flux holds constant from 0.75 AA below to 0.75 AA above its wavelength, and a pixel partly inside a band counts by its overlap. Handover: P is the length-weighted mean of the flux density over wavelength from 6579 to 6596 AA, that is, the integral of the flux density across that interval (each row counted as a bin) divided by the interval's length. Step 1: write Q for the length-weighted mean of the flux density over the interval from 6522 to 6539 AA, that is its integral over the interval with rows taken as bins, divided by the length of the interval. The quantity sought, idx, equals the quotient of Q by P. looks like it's 1.028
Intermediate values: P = 7.69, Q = 7.91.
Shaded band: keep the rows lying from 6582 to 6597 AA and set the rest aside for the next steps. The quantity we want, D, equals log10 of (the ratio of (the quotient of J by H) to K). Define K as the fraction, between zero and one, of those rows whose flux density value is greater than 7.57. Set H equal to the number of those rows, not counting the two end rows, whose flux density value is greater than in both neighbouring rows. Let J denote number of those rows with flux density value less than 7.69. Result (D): 0.70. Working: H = 1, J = 4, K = 0.8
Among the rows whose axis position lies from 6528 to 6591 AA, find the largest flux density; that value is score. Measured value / 8.012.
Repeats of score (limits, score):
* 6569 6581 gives 7.601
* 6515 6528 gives 8.113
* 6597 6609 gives 7.9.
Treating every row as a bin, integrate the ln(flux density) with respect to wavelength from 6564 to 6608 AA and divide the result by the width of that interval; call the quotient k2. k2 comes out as 2.02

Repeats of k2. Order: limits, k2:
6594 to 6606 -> 2.03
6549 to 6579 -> 1.98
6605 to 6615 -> 2.05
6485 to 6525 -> 2.06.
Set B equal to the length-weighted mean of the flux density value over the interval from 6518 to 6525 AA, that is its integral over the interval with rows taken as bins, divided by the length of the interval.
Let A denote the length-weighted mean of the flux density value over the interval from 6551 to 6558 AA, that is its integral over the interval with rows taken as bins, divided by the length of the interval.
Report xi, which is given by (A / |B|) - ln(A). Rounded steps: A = 7.46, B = 8.05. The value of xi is -1.08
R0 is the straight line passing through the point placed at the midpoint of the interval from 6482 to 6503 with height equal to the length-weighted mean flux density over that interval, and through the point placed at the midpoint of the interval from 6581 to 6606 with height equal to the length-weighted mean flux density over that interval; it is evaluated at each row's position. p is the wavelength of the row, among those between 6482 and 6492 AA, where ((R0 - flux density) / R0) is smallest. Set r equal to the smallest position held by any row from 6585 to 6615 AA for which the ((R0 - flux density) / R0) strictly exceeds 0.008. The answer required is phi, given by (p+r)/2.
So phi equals 6541.0 AA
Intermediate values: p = 6490.0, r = 6592.0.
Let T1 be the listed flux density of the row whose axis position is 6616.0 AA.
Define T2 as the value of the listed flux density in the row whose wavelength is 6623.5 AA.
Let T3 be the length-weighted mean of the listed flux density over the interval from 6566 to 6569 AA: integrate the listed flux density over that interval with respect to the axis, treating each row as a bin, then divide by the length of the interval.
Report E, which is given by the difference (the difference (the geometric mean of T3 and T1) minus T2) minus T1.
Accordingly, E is -7.69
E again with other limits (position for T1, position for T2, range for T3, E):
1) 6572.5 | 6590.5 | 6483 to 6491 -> -7.62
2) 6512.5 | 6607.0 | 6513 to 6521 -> -7.52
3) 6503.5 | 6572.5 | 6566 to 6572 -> -7.57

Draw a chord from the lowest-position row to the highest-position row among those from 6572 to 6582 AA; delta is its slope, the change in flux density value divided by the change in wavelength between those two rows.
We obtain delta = 0.021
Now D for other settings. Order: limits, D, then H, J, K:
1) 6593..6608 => 0.78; 2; 6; 0.5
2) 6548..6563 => 0.94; 2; 7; 0.4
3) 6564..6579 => 1.52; 3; 10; 0.1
